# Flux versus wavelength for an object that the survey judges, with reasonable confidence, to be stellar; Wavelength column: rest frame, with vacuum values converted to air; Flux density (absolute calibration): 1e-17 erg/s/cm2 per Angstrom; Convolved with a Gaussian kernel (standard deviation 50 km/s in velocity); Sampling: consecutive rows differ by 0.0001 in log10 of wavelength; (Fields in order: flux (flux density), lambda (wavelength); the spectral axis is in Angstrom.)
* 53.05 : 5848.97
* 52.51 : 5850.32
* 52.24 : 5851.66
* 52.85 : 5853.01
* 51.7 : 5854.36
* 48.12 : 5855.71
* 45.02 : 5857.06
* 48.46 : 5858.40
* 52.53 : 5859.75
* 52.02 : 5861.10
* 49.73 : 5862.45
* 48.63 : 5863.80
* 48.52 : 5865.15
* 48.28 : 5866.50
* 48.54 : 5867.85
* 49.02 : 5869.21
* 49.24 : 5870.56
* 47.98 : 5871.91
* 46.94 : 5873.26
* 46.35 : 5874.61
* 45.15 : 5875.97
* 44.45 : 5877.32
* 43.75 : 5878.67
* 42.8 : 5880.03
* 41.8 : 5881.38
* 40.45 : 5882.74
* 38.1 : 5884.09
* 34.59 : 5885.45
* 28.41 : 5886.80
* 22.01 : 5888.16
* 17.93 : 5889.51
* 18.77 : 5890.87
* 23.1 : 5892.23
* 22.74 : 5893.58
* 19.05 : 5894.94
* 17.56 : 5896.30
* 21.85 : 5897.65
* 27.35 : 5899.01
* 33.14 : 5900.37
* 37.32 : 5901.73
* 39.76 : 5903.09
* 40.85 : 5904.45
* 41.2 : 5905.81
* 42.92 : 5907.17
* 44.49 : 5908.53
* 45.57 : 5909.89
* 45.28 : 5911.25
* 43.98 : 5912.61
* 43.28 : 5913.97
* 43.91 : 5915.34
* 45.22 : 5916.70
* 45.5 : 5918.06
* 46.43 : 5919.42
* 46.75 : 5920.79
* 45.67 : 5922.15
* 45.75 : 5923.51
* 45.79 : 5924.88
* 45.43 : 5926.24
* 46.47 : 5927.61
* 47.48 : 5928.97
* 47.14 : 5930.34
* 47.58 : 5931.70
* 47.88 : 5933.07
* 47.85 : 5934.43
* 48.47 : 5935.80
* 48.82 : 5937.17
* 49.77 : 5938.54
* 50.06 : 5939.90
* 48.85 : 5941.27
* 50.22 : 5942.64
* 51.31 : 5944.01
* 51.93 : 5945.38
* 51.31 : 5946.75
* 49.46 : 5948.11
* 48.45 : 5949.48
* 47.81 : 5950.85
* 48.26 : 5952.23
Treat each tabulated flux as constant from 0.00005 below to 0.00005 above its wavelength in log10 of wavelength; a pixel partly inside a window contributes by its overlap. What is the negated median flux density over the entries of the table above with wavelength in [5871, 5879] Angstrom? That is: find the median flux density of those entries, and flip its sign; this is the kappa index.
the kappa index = -46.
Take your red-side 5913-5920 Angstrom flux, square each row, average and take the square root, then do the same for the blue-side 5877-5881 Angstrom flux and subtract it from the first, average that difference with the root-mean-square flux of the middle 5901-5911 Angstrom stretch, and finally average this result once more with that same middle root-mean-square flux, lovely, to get 31.7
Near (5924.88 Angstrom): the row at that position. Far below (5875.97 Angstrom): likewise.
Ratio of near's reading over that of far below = 1.01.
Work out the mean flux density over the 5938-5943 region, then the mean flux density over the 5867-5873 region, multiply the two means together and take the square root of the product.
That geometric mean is 49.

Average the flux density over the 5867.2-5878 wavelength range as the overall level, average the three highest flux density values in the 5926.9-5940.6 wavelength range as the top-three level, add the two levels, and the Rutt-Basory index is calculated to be 97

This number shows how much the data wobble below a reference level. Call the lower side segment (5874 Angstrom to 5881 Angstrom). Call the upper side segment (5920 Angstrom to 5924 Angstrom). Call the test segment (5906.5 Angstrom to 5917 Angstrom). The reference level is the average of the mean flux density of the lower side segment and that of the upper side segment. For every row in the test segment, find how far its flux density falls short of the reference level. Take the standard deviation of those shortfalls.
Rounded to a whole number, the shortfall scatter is 1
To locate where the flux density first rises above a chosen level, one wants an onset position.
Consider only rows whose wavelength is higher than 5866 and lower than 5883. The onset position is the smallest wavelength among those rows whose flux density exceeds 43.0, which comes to 5866.50 Angstrom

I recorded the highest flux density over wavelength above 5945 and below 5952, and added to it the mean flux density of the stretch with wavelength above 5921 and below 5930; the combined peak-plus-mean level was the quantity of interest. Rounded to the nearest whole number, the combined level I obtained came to 98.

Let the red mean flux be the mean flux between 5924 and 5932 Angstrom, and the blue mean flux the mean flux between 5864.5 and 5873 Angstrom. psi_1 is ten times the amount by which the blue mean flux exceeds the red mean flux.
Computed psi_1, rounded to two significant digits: 19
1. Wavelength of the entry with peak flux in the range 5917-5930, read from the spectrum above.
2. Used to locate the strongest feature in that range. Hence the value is 5928.97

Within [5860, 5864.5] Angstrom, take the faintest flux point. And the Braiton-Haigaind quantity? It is 48.63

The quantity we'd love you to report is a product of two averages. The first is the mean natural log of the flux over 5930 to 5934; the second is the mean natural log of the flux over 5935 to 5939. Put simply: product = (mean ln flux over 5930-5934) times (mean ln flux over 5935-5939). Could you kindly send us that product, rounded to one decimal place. 15.0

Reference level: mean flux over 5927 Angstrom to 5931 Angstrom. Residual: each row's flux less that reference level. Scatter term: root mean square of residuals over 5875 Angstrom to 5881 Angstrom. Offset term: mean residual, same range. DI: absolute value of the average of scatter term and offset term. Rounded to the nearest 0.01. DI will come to 0.06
